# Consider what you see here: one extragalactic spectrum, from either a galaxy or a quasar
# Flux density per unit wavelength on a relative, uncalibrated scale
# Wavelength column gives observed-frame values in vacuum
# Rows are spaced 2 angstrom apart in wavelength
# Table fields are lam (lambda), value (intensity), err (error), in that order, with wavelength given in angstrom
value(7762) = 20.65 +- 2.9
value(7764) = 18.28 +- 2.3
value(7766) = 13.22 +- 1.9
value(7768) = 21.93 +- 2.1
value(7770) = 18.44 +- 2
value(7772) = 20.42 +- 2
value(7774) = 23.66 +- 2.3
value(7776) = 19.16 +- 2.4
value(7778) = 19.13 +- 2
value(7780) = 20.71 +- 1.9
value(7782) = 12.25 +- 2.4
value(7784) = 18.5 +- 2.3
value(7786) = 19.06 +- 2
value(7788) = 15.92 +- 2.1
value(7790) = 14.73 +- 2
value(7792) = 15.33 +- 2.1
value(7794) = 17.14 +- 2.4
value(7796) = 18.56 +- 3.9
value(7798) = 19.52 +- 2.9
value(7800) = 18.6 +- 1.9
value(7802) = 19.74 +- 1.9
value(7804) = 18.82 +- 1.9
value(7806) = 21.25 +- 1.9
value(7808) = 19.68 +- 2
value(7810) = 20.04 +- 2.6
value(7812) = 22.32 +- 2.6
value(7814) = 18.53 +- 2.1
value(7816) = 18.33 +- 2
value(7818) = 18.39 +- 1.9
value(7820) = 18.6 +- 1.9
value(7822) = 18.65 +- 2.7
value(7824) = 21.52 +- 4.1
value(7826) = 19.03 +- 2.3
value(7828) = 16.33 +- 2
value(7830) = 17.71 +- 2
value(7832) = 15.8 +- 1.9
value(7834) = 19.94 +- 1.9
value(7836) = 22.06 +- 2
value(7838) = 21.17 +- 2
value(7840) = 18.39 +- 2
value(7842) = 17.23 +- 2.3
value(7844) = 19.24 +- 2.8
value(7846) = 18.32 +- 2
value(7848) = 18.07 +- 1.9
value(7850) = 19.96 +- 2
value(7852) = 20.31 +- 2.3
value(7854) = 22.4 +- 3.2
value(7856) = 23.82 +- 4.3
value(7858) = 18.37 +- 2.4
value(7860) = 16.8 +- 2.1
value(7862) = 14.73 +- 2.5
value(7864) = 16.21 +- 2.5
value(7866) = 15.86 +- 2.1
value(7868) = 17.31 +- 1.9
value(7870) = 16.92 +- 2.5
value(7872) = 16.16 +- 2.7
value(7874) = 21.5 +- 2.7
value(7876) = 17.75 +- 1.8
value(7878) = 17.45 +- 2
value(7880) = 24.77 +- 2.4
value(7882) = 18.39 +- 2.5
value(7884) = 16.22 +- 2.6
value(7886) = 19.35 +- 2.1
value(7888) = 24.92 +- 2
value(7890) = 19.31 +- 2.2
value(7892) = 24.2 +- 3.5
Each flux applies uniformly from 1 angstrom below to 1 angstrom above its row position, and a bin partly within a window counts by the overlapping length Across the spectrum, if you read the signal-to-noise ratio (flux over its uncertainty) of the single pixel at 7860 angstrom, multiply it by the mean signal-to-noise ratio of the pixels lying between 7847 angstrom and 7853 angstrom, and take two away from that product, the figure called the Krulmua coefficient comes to 74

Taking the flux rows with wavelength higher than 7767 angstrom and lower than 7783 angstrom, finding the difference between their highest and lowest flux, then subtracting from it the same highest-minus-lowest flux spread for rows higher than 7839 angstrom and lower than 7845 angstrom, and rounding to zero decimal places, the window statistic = 9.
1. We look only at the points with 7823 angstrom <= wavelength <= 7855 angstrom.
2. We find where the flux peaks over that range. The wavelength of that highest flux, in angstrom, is 7854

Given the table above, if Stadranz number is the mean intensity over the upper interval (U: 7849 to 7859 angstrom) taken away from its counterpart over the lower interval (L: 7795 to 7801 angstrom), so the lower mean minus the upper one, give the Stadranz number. -2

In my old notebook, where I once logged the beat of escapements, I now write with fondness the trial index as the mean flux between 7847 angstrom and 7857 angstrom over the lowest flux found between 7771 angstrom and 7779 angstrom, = 1.09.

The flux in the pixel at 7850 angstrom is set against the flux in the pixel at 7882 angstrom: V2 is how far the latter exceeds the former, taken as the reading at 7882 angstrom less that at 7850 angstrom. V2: -1.6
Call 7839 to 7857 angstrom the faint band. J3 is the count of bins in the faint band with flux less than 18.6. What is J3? 4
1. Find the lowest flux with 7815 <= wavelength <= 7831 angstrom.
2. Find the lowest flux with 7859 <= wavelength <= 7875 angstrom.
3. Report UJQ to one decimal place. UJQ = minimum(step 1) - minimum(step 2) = 1.6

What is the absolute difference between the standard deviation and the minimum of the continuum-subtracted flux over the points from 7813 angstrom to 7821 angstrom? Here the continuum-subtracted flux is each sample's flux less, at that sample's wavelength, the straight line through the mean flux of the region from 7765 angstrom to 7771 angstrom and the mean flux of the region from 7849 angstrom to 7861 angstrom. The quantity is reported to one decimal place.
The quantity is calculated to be 1.0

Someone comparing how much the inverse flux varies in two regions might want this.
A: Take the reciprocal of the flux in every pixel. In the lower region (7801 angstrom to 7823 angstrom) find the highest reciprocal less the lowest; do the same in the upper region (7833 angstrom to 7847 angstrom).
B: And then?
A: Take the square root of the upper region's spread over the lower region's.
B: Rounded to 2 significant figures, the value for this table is 1.1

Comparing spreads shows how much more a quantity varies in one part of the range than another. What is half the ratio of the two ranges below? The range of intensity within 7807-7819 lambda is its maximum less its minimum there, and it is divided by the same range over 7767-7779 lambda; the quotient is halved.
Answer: 0.4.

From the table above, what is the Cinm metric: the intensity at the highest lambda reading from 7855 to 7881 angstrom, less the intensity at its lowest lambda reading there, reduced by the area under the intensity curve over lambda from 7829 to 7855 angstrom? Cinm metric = -500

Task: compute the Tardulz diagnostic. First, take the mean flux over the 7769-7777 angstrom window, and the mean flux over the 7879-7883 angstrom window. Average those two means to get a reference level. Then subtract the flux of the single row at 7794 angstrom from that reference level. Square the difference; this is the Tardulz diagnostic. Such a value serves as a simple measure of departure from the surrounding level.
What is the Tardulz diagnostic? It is 15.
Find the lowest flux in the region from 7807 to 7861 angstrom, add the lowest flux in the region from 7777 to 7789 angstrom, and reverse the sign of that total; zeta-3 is -28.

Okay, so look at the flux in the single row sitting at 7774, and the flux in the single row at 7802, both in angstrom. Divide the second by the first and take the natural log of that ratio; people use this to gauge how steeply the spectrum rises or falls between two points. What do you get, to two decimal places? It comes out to -0.18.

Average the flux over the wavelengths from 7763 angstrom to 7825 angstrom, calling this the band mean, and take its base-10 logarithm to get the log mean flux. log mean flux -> 1.27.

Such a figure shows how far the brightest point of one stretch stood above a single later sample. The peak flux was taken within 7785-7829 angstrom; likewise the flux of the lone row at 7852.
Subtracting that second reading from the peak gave 2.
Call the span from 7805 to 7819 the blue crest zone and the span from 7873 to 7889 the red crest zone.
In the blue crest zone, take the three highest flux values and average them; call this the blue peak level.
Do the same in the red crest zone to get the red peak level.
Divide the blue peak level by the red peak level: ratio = 0.89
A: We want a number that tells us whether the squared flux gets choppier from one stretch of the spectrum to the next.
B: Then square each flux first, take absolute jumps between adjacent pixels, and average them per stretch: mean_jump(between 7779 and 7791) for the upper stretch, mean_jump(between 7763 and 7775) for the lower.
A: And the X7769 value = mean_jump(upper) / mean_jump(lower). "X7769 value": 0.8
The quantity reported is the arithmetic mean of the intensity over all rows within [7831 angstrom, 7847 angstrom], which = 19.0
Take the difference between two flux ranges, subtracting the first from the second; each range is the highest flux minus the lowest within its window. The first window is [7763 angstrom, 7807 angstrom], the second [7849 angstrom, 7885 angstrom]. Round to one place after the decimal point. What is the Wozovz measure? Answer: -1.4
